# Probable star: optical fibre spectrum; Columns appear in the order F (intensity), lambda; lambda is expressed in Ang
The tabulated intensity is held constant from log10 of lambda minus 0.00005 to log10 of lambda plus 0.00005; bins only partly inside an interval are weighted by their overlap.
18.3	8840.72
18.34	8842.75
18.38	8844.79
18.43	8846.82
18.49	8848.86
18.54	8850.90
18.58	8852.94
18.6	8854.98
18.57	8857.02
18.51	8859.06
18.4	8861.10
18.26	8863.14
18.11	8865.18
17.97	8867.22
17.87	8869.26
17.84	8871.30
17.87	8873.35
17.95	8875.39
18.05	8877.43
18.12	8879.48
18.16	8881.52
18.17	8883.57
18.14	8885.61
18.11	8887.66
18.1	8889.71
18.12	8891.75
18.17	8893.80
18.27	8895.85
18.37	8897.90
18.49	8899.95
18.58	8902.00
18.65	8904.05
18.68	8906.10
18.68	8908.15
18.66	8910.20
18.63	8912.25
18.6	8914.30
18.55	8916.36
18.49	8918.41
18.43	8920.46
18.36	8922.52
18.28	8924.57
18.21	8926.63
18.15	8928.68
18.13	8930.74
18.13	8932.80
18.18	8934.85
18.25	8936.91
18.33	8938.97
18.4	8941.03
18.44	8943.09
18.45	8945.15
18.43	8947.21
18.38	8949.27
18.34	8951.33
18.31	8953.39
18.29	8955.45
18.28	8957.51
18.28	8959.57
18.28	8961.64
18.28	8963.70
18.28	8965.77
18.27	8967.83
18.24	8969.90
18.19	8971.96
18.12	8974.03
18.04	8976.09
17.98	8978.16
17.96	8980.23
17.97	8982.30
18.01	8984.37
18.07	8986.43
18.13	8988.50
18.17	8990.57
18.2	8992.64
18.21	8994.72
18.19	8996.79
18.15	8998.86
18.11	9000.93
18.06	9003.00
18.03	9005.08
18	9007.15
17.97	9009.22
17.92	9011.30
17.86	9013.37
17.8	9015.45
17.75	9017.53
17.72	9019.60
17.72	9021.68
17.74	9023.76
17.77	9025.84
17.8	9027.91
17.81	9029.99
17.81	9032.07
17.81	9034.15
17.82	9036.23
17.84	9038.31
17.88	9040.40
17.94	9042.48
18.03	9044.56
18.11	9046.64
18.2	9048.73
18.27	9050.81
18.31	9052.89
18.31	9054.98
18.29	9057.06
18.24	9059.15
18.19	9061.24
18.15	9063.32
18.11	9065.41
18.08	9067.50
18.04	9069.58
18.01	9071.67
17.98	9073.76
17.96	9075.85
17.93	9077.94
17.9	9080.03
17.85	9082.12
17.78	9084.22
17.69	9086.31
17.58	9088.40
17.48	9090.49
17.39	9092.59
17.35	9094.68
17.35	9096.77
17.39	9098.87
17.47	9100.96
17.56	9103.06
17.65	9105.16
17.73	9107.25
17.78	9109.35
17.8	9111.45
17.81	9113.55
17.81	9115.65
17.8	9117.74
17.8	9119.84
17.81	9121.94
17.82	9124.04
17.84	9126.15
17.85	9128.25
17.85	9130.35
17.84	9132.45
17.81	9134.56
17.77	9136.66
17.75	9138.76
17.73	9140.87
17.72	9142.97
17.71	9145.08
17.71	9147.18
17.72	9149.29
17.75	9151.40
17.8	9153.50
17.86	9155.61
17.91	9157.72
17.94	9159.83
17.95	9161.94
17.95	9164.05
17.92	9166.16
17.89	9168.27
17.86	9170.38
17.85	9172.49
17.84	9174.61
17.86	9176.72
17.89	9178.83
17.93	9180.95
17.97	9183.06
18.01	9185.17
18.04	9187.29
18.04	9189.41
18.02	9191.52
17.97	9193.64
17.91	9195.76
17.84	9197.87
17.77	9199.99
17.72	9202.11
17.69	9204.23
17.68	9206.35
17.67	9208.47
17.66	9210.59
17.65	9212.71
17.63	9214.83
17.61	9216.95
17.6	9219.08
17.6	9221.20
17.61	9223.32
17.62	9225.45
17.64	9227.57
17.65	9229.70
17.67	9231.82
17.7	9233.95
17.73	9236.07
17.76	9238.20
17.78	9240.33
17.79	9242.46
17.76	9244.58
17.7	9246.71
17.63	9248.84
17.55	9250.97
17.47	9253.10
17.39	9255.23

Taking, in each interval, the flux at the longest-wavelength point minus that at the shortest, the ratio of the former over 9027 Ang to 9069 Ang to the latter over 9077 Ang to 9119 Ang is -2.2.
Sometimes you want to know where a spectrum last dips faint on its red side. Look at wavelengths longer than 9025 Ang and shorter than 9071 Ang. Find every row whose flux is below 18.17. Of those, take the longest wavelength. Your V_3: 9069.58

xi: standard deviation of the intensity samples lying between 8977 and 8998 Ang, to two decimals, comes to 0.10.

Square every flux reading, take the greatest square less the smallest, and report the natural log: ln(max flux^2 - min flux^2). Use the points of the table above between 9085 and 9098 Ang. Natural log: 2.48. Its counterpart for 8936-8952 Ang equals 1.99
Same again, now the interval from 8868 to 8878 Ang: 2.02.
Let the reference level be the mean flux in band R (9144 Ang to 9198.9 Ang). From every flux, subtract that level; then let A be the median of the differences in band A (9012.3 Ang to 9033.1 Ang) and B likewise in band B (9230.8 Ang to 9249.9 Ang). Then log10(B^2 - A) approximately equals -0.88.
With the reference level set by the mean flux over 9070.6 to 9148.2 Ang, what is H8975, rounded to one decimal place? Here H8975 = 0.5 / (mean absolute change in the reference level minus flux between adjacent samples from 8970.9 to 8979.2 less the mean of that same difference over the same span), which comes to 1.2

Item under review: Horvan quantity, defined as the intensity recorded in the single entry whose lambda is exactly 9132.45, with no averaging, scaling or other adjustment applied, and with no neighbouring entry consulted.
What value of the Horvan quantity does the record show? 17.84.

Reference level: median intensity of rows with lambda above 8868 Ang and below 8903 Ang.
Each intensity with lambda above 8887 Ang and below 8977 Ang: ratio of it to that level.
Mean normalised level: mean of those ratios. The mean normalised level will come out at 1.01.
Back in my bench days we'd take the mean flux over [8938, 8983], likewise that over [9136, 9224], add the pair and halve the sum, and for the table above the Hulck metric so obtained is 18.03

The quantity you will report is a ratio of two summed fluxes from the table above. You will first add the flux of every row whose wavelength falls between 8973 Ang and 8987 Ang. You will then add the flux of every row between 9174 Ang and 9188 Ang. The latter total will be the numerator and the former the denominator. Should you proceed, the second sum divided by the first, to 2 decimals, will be 1.00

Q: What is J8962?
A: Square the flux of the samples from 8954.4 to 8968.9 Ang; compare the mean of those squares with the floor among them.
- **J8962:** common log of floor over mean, 0.000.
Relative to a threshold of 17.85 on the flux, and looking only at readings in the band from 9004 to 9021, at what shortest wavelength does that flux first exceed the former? 9005.08 Ang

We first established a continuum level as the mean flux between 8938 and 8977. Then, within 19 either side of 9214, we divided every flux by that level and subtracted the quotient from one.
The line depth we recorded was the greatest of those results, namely 0.038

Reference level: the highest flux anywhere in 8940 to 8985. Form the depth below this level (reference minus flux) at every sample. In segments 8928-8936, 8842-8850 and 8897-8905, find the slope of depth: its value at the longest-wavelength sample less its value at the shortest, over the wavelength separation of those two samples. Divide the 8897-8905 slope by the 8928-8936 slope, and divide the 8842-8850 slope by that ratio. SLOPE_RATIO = -0.003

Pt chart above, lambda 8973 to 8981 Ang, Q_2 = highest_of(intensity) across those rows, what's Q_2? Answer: 18.12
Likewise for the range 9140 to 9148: 17.73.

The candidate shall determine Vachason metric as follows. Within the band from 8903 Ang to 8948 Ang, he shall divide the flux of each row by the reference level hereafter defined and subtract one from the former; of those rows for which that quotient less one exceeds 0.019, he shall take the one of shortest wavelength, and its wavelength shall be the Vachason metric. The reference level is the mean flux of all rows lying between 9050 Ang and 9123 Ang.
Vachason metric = 8904.05 Ang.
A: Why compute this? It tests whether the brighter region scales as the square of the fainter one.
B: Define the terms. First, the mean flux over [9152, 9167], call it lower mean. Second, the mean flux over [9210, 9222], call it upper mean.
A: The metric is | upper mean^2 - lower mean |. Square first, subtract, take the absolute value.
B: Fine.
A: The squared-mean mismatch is 293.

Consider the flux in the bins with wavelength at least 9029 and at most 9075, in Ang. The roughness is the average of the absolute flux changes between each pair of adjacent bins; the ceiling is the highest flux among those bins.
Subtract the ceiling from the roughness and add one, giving -17.3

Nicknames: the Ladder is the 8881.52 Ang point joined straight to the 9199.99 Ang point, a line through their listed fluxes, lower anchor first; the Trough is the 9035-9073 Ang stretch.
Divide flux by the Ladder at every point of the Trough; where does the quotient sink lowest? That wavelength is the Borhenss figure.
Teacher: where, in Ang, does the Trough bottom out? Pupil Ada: 9036.23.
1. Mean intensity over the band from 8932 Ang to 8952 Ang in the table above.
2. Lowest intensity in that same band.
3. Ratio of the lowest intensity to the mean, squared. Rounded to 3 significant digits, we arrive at 0.978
